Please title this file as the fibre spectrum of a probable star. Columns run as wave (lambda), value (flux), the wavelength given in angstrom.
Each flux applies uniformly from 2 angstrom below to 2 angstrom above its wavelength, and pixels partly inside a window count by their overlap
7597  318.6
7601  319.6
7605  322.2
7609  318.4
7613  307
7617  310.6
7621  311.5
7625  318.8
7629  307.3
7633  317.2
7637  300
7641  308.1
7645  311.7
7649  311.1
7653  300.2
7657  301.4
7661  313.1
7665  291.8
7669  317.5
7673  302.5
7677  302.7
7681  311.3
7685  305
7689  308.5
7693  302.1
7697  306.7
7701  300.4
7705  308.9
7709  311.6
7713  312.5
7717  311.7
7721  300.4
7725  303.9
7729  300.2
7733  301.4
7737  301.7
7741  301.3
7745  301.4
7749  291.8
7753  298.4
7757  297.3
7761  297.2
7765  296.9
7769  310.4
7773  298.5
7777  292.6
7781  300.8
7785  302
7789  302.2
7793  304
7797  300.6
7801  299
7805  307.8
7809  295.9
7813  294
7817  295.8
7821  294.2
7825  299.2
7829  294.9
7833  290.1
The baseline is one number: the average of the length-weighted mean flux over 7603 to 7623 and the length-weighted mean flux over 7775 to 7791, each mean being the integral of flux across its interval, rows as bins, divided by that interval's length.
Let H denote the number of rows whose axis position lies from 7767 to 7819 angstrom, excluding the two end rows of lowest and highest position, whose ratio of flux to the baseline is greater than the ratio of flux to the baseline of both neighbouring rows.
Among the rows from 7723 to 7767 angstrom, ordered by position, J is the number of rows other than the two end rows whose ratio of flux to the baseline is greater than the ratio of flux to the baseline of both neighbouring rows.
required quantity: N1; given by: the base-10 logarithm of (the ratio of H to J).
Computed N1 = -0.18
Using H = 2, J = 3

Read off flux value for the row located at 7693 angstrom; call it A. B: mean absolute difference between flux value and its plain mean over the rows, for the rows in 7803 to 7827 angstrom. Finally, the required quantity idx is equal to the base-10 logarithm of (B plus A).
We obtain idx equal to 2.49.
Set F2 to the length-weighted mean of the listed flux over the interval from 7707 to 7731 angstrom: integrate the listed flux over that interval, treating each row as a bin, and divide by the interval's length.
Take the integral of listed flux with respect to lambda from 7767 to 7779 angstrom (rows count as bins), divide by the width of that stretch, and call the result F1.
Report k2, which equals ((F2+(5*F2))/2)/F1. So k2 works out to 3.06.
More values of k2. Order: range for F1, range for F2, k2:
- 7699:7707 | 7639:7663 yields 3.03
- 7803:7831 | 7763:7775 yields 3.05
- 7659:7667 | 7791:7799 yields 3.00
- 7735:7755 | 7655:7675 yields 3.06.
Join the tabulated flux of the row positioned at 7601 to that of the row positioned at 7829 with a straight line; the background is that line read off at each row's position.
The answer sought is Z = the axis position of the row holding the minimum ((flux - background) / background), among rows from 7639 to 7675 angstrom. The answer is 7665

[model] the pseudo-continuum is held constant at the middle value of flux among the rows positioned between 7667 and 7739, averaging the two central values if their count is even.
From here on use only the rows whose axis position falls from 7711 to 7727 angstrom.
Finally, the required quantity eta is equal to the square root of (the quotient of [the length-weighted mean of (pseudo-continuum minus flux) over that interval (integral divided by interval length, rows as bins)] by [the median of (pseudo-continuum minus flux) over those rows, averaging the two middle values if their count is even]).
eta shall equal 0.89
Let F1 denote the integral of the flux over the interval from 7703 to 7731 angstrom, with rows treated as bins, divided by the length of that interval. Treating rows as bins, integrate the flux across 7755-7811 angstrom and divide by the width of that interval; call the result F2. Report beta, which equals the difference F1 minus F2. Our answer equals 7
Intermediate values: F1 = 307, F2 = 300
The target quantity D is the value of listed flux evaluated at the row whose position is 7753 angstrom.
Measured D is 298.4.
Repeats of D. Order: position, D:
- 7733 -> 301.4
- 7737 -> 301.7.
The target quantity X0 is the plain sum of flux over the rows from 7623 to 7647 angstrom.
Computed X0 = 1863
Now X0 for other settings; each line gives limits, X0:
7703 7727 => 1849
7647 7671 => 1835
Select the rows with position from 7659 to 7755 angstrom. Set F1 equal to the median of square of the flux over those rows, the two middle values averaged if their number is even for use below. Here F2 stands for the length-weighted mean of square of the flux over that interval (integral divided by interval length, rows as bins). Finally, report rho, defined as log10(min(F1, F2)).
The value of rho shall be 4.962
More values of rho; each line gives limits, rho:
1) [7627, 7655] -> 4.977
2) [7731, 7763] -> 4.951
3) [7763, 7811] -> 4.956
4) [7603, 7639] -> 4.987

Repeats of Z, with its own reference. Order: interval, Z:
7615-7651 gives 7637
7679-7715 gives 7701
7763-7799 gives 7777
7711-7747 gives 7721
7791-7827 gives 7813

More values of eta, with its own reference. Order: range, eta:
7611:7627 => 1.07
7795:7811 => 0.88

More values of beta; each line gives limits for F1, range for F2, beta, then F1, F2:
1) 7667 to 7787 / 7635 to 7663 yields -3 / 303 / 307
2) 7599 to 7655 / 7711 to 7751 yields 9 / 312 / 303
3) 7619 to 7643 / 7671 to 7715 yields 4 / 310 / 307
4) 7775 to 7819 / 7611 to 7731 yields -8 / 300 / 307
